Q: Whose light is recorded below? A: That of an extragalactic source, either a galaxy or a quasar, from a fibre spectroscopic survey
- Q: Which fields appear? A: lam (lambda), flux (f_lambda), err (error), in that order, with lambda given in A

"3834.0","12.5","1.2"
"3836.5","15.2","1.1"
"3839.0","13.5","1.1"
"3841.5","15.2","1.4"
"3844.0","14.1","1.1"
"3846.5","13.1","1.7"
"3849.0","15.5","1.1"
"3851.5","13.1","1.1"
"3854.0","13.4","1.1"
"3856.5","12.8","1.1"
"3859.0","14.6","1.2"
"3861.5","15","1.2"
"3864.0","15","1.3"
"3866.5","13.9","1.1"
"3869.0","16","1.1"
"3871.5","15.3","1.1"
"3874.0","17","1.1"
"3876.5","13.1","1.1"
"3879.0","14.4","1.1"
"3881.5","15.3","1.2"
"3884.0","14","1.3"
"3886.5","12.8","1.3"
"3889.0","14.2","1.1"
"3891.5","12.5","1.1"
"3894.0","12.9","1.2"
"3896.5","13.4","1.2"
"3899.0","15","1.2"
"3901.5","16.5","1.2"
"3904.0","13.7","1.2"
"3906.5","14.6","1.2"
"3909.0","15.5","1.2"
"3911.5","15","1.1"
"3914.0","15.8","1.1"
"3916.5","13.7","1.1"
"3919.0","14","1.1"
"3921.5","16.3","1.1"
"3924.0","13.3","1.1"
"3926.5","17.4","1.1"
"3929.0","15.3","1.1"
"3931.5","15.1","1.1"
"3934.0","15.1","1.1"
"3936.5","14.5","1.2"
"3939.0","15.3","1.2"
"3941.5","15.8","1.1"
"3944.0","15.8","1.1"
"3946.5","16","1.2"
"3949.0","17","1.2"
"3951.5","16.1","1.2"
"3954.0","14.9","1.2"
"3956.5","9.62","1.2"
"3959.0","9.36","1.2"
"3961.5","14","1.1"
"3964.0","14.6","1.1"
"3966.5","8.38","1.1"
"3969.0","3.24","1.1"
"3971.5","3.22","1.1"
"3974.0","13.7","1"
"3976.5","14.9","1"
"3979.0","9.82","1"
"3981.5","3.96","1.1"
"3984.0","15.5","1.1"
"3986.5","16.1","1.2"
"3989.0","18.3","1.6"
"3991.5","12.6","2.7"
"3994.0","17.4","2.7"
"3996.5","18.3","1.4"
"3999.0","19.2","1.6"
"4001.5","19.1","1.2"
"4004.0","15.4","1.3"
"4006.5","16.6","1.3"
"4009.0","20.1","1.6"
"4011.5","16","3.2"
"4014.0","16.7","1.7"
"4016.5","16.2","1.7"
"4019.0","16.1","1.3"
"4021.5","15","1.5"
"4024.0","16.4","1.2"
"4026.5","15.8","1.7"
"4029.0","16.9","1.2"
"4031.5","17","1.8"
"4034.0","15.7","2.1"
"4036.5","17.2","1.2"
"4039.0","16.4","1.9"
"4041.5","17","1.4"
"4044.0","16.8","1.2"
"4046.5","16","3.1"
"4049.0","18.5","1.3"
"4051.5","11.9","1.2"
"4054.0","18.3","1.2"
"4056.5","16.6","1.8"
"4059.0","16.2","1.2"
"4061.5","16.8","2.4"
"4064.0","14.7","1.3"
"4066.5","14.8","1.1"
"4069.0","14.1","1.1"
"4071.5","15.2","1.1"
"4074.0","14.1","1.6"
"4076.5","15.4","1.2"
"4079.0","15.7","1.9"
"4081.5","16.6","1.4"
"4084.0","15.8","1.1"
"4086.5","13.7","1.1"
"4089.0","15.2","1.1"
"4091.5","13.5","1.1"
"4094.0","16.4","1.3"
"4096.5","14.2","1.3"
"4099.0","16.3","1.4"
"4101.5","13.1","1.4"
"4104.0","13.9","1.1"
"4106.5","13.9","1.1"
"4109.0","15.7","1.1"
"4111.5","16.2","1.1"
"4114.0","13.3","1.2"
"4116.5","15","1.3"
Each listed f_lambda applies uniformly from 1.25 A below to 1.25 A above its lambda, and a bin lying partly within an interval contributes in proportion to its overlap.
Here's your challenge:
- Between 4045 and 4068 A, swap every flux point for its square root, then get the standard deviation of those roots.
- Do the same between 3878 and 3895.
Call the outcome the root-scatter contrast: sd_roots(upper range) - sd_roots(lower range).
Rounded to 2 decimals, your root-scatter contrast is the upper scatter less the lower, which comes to 0.12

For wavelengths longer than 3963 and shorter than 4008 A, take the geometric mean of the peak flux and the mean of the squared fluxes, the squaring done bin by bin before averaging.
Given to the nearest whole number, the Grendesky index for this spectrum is 63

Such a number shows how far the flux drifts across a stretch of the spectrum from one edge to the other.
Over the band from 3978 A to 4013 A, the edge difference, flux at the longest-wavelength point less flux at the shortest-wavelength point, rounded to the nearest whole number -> 6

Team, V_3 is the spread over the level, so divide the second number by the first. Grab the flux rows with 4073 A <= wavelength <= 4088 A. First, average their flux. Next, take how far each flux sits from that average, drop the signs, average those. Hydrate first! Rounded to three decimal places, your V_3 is 0.058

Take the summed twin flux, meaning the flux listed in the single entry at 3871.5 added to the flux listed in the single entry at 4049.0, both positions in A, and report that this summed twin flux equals 33.8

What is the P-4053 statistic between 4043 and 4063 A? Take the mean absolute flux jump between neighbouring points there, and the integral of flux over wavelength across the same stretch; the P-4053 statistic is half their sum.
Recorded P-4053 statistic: 165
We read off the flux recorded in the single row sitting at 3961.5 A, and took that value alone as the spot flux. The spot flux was 14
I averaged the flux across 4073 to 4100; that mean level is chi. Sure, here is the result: 15.2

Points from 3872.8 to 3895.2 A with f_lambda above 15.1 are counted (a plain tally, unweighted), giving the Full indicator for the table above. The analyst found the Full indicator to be 2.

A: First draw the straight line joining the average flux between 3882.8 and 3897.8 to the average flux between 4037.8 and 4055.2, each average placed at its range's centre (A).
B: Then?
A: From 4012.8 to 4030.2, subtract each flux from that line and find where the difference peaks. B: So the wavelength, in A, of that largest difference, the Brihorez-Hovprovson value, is 4021.5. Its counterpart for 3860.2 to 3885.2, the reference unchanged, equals 3876.5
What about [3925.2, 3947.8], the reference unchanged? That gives 3936.5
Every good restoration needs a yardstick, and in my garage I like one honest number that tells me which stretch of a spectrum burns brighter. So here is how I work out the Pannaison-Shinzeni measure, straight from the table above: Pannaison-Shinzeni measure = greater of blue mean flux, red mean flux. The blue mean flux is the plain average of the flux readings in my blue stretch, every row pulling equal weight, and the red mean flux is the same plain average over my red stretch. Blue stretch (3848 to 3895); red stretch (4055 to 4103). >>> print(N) 15.2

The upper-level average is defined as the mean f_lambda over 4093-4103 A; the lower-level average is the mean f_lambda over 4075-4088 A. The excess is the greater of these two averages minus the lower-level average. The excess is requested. 0.00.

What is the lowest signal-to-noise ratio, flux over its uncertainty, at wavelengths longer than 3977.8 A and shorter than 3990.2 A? 3.6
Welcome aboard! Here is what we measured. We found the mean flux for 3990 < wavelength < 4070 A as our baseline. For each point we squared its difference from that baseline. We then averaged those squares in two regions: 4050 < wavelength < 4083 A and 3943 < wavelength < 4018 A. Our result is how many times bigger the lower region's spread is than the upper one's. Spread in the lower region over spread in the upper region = 7.7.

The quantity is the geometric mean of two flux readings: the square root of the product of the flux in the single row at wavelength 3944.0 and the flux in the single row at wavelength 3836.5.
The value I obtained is 15.5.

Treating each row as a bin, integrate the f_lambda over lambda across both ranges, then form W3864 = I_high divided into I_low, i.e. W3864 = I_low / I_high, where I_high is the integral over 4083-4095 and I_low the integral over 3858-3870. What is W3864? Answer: 1.00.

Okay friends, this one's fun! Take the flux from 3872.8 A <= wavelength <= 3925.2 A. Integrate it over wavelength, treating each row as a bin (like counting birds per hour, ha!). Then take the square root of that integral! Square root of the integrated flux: 27.5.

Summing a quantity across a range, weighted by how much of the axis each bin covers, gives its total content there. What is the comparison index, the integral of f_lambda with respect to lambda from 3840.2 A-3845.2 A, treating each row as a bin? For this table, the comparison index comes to 73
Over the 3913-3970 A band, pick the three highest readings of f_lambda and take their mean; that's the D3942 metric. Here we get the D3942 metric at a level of 16.9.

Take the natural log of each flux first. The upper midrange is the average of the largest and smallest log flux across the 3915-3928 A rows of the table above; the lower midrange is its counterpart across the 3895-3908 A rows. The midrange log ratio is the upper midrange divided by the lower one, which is 1.01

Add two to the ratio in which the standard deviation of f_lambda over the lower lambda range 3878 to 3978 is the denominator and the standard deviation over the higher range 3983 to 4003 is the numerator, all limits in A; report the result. 2.7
